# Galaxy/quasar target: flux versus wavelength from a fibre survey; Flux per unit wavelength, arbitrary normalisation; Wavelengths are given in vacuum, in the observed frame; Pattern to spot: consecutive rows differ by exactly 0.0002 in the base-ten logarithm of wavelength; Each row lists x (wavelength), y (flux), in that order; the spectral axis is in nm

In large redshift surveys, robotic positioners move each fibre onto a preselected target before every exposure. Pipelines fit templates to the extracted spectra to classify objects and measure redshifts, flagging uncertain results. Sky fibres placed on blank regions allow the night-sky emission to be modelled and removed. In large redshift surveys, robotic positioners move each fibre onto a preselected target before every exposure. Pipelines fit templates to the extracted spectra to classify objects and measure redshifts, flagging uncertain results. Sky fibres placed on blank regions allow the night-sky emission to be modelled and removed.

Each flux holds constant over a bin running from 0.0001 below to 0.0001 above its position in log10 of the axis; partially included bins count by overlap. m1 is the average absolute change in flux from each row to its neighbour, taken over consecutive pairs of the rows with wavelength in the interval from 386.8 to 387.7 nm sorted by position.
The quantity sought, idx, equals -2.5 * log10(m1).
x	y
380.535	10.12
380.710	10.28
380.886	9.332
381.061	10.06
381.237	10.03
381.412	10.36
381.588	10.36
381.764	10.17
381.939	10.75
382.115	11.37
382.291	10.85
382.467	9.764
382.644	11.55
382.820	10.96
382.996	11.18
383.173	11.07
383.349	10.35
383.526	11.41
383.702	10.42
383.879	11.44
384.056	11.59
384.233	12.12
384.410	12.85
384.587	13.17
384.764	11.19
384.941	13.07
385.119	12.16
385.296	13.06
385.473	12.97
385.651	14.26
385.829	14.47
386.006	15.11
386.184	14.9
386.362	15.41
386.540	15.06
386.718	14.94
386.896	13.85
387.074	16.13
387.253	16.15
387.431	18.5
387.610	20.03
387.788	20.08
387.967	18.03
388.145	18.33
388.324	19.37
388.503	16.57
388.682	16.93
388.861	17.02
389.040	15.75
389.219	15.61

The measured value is -0.5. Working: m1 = 1.5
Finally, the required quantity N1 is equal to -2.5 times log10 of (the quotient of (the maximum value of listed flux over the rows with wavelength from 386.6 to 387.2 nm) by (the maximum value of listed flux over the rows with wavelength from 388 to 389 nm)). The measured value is 0.20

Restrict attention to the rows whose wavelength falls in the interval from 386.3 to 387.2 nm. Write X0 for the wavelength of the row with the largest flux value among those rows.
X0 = 387.074 nm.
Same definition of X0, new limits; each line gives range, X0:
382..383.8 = 382.644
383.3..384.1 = 384.056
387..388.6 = 387.788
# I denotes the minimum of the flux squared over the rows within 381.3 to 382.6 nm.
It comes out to 95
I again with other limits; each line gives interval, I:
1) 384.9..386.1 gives 148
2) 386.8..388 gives 192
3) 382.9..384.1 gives 107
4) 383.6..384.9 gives 109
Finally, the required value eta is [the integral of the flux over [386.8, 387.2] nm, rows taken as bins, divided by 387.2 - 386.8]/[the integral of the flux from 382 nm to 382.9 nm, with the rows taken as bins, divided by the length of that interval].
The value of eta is 1.4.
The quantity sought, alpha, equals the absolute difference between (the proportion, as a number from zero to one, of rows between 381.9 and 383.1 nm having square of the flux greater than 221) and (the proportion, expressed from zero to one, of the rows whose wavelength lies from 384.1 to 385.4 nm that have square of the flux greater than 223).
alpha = 0.0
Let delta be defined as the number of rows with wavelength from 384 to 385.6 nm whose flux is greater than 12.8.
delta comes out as 5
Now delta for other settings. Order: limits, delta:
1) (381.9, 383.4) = 0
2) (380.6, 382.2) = 0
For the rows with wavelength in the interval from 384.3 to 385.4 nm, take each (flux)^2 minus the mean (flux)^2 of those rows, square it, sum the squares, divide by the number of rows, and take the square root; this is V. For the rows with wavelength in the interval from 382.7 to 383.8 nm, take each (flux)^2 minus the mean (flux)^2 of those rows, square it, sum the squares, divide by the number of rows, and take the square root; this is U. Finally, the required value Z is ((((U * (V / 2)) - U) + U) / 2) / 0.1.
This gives 363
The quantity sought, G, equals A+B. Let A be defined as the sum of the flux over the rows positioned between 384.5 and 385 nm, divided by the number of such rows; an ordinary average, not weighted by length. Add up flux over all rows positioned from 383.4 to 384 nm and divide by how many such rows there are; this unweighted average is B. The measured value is 23.6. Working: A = 12.5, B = 11.1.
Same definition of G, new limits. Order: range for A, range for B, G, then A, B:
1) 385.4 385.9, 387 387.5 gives 30.8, 13.9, 16.9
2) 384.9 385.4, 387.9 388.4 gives 31.3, 12.8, 18.6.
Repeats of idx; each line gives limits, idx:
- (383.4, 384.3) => 0.4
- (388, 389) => -0.1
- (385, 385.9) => 0.5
